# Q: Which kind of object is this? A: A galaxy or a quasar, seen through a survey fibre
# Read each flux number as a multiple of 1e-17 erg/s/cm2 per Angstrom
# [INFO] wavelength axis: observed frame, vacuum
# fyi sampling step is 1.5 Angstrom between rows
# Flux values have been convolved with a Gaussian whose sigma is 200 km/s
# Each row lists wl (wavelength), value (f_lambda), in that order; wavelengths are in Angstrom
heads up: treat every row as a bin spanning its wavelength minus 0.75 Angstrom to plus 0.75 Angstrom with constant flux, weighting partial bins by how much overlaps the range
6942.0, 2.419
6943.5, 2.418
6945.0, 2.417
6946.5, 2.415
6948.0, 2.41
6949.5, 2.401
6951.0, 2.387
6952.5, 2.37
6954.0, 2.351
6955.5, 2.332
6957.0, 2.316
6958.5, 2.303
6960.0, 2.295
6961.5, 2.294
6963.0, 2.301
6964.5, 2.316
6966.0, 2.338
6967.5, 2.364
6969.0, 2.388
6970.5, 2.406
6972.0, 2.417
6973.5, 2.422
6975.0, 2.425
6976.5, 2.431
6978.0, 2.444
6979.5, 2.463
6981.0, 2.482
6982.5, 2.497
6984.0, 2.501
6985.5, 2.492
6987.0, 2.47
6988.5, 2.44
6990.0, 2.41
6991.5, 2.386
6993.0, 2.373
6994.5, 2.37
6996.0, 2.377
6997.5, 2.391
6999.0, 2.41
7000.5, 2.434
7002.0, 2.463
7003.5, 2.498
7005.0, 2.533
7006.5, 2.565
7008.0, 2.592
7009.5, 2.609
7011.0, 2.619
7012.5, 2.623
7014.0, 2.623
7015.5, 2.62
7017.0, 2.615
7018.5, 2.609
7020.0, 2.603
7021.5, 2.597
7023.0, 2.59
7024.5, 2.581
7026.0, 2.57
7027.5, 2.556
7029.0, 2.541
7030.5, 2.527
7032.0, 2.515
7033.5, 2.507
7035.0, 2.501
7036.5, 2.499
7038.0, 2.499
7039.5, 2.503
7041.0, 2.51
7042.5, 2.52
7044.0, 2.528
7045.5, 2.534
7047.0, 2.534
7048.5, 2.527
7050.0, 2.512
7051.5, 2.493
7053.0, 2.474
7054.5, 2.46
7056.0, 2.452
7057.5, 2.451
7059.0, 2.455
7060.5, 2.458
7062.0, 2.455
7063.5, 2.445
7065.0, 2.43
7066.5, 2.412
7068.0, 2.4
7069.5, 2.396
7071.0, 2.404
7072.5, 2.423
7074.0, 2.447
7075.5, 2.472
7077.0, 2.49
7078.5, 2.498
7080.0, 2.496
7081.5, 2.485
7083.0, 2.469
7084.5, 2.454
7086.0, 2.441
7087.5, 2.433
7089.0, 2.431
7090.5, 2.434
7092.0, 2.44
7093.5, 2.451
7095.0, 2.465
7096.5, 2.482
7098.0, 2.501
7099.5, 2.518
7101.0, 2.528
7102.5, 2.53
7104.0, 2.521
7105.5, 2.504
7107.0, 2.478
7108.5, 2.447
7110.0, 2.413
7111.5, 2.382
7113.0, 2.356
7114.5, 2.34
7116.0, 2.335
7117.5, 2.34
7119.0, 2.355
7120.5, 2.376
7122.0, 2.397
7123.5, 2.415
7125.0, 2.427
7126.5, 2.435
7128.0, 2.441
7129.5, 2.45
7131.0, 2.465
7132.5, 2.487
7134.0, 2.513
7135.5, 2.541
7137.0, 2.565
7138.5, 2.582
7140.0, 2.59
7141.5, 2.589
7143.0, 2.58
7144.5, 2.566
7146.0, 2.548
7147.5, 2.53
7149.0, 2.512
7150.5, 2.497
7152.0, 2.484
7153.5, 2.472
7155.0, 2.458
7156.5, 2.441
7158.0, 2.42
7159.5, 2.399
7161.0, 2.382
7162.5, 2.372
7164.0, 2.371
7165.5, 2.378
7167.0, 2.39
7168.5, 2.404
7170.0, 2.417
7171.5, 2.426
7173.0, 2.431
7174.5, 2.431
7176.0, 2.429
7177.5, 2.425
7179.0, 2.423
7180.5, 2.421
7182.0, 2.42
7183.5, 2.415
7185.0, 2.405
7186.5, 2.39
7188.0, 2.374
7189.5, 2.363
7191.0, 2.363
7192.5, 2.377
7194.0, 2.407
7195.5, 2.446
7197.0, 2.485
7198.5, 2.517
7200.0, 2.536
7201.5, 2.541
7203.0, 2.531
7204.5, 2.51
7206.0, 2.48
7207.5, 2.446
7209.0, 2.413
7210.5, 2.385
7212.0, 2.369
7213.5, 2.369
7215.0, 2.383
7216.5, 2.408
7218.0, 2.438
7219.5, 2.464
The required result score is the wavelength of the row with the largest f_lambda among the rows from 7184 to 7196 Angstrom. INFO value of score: 7195.5 Angstrom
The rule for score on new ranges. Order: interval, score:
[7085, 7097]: 7096.5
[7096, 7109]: 7102.5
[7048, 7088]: 7048.5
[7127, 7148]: 7140.0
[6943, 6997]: 6984.0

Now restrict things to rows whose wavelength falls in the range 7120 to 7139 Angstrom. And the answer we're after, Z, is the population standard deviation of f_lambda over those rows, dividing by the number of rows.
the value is 0.0622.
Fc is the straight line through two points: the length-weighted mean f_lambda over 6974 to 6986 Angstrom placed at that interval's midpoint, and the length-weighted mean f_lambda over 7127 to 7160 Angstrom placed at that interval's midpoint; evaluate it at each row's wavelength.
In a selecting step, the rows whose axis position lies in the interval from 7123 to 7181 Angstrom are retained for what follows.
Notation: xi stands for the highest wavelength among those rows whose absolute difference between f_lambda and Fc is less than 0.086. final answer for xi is 7176.0 Angstrom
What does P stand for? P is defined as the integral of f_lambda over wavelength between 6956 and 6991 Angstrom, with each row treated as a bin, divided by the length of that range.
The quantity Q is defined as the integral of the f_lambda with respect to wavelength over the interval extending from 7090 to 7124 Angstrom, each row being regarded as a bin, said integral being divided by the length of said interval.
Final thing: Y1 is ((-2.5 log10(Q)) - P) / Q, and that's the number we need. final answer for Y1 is -1.38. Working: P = 2.40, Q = 2.44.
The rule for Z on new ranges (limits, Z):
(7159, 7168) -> 0.0099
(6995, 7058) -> 0.0646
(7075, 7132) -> 0.0537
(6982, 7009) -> 0.0658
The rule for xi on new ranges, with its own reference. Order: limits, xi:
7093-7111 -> 7110.0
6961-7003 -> 7002.0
